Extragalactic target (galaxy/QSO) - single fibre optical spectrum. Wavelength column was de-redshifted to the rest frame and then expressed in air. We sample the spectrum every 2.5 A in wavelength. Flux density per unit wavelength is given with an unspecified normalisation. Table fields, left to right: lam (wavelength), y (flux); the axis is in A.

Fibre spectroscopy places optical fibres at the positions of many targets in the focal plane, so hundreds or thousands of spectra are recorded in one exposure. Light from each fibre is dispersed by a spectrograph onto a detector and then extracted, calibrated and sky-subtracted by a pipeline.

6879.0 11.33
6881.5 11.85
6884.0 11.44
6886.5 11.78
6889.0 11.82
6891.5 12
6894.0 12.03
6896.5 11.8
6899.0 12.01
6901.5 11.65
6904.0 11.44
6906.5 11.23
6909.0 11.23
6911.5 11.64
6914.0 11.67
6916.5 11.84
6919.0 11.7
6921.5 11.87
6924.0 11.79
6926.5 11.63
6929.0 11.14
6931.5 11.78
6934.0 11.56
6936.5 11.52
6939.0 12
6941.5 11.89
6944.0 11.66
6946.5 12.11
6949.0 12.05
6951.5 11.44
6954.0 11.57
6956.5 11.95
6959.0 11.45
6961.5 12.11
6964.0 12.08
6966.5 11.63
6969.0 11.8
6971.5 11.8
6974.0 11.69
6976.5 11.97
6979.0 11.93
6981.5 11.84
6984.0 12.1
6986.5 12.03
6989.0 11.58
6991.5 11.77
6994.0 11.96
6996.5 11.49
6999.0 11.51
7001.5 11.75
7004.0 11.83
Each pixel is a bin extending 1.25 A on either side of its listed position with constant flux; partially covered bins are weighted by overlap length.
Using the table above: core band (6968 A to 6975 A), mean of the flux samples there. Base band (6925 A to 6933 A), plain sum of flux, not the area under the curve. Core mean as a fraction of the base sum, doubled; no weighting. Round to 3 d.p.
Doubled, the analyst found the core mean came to 0.681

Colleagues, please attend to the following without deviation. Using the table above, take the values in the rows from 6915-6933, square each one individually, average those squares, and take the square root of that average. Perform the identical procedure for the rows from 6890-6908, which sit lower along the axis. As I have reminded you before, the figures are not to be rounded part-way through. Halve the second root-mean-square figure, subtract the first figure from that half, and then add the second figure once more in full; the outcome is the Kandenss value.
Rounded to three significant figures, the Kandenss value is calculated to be 5.93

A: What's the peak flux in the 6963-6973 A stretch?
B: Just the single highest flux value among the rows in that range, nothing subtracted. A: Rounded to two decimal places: 12.08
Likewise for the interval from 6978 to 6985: 12.10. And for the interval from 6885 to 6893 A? 12.00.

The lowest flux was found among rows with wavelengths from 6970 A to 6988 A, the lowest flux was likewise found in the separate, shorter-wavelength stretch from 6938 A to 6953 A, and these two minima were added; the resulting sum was 23.1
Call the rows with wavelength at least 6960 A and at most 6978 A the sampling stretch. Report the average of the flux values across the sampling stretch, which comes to 11.9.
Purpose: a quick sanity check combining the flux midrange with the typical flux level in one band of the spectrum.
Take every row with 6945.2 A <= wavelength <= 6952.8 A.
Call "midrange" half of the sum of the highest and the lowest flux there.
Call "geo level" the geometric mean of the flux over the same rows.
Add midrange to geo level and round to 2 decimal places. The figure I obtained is 23.64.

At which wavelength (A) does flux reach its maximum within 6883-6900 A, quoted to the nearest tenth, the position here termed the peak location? 6894.0 A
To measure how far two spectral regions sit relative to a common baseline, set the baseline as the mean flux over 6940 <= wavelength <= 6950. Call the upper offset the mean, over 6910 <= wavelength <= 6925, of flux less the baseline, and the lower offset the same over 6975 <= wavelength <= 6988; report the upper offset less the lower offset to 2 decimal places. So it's -0.22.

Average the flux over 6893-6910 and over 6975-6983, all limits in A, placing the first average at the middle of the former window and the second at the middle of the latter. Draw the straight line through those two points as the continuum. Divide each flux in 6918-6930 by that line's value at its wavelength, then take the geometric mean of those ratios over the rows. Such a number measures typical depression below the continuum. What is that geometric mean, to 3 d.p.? 0.993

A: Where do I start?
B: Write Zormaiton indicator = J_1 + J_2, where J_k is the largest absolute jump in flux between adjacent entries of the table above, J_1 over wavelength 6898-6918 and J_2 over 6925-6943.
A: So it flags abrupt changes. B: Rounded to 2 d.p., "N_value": 1.05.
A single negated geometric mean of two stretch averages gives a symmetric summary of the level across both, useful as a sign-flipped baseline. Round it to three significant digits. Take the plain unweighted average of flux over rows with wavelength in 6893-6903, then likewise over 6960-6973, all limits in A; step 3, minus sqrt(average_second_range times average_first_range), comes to -11.9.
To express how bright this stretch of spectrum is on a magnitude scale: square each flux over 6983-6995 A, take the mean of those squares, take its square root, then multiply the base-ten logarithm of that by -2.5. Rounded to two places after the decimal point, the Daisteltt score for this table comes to -2.69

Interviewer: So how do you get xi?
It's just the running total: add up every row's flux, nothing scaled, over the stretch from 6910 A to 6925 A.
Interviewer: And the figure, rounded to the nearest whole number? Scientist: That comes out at 71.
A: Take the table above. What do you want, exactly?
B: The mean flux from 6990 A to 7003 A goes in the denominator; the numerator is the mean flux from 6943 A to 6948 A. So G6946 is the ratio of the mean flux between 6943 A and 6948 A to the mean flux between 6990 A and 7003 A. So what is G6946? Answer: 1.02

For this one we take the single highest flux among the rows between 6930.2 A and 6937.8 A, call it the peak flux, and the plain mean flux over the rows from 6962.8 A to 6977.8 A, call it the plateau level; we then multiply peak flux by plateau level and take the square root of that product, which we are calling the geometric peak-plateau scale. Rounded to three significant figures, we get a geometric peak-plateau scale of 11.8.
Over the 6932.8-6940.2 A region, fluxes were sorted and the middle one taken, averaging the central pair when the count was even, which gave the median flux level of 11.6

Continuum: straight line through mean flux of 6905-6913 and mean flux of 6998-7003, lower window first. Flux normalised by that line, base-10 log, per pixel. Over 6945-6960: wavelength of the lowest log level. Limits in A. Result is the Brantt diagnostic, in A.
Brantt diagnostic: 6959.0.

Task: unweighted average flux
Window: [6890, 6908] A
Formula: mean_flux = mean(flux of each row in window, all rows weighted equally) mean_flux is 11.7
